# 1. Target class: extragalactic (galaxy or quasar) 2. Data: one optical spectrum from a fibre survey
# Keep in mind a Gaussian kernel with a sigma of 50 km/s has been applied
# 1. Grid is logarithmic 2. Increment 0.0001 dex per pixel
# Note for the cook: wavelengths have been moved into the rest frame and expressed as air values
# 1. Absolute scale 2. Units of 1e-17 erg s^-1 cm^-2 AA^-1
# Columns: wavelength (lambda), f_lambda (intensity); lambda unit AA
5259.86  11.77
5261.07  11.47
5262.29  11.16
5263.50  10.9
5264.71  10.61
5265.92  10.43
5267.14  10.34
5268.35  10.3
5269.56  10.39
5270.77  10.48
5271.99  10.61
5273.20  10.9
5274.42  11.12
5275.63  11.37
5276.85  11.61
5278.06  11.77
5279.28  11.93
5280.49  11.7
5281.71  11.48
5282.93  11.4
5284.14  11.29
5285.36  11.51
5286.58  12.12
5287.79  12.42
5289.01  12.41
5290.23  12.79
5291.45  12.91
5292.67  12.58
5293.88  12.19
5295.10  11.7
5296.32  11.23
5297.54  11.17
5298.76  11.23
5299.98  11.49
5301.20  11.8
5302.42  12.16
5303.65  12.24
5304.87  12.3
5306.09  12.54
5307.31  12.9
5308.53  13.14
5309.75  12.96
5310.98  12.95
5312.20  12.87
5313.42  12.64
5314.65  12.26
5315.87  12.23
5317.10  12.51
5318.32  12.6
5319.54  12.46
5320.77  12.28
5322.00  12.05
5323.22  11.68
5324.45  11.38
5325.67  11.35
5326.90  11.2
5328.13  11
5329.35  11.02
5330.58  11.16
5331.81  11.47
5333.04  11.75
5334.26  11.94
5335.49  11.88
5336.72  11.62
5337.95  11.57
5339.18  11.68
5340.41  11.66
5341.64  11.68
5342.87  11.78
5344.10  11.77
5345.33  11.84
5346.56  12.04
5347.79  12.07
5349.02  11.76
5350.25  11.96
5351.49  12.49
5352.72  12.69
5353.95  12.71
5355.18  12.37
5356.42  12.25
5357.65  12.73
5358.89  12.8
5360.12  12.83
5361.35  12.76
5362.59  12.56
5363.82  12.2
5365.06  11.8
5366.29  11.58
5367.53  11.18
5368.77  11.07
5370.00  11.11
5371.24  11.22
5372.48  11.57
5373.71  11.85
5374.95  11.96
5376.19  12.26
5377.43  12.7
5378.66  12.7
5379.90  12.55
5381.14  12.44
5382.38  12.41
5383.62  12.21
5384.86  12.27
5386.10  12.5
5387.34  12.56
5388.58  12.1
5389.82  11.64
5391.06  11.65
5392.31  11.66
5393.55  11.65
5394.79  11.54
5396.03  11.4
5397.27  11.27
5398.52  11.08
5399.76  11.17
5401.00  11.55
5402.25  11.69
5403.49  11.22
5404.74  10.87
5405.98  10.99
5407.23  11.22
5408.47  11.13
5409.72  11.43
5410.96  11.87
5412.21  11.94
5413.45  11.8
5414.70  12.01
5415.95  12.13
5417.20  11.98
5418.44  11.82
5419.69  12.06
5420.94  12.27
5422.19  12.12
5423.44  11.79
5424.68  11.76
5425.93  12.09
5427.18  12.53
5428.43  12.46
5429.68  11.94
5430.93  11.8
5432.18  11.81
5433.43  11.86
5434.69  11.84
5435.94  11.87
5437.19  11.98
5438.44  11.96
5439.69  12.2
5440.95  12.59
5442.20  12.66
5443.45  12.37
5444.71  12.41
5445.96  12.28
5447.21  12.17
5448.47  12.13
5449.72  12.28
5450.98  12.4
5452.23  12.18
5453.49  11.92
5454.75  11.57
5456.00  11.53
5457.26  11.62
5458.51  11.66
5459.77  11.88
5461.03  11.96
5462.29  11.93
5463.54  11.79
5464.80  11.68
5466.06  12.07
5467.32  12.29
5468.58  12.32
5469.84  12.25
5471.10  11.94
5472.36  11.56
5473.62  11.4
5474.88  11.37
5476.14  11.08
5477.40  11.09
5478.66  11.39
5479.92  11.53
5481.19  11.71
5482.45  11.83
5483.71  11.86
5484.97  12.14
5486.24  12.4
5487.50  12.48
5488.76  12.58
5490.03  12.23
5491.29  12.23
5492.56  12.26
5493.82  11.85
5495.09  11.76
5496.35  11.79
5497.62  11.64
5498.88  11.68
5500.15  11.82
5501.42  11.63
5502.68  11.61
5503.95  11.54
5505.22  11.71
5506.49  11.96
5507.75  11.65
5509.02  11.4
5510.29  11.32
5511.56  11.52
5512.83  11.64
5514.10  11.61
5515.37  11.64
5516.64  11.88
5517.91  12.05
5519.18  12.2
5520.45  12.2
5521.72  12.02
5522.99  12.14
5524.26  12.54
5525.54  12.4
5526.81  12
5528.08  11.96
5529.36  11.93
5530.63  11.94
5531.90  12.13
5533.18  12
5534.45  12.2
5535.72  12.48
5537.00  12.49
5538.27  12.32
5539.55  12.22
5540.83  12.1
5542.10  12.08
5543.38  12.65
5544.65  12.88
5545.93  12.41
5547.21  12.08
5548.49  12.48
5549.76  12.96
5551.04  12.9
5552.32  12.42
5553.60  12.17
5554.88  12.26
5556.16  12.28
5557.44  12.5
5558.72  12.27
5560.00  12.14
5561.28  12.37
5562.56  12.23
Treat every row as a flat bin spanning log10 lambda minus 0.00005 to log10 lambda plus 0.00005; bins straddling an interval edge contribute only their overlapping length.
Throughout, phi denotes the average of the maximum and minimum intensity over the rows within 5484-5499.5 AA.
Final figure 12.1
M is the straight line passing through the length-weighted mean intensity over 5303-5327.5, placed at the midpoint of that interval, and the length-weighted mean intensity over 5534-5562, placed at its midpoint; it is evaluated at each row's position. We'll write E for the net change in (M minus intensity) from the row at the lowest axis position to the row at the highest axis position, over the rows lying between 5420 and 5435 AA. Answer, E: 0.4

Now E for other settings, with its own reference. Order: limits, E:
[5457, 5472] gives -0.3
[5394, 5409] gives 0.4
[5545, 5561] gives 0.3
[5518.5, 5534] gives 0.2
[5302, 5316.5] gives -0.1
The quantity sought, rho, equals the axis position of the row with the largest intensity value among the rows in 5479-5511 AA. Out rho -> 5488.76 AA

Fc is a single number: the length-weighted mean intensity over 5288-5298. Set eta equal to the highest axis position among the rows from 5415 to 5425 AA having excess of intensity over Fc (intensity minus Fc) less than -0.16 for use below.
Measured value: 5424.68 AA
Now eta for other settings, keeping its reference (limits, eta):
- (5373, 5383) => 5374.95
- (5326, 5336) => 5335.49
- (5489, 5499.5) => 5498.88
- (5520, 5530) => 5529.36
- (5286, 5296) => 5295.10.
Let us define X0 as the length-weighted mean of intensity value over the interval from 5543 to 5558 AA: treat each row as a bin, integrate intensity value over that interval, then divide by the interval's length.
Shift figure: 12.5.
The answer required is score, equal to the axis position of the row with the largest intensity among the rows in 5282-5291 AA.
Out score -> 5290.23 AA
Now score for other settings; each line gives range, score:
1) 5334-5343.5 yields 5334.26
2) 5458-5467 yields 5466.06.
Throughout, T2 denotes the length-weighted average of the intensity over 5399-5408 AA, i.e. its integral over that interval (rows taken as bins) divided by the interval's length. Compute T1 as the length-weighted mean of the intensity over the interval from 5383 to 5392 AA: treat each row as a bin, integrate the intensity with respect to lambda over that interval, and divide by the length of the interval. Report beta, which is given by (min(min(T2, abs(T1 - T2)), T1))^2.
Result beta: 0.75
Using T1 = 12.1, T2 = 11.2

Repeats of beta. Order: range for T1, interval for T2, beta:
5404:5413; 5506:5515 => 0.05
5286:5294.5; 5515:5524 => 0.19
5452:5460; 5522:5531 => 0.15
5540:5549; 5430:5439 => 0.25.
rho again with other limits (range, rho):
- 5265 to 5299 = 5291.45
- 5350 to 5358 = 5357.65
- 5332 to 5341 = 5334.26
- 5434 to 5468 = 5442.20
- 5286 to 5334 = 5308.53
